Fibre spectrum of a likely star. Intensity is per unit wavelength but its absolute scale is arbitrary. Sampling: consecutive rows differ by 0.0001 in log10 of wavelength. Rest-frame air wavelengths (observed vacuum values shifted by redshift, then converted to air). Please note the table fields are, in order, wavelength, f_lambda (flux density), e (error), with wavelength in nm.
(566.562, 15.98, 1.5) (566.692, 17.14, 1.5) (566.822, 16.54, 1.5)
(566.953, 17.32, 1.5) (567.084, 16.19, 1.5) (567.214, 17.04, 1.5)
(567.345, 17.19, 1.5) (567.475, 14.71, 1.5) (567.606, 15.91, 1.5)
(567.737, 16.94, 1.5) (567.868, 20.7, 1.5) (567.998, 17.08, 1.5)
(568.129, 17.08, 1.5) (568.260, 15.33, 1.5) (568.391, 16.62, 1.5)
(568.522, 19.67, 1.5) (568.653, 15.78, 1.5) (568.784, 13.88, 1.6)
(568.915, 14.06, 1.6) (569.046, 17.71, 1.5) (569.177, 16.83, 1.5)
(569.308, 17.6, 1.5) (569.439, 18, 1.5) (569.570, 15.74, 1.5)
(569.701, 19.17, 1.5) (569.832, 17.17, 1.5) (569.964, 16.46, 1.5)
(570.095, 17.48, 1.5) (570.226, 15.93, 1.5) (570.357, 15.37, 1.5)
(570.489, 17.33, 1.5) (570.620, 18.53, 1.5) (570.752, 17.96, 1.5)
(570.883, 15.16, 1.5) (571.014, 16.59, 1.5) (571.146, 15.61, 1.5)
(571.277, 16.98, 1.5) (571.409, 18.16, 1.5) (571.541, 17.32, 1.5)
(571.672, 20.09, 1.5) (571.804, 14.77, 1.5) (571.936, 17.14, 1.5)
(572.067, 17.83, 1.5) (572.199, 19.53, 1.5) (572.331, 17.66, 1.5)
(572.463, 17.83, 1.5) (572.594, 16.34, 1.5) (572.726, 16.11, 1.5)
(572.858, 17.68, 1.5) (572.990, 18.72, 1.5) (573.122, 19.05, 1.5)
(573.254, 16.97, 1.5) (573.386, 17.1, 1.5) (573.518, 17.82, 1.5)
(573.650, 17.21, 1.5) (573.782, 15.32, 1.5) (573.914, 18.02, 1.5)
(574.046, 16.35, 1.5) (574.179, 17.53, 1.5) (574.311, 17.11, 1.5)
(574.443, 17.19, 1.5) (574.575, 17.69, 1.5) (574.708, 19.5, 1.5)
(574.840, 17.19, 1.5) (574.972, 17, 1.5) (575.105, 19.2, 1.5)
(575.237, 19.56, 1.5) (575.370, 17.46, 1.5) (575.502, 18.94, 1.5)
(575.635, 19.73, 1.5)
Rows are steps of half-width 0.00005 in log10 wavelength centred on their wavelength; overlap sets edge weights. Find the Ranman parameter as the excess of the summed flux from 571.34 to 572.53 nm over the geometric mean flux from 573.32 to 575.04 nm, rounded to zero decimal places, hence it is 143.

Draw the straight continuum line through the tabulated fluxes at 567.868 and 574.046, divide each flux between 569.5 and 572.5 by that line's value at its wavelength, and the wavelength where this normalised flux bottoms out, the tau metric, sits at 569.570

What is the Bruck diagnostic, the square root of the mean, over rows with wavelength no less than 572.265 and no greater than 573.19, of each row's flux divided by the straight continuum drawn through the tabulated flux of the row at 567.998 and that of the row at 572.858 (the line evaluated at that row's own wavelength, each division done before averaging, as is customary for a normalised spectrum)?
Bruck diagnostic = 0.999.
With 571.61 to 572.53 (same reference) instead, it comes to 1.007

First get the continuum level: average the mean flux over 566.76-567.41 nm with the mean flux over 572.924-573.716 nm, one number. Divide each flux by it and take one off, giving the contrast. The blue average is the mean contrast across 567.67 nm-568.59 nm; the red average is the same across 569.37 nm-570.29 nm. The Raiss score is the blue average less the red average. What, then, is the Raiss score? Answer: 0.03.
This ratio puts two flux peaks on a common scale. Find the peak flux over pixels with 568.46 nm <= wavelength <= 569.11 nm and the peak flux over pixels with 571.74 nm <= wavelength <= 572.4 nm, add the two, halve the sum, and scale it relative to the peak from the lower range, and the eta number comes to 1.00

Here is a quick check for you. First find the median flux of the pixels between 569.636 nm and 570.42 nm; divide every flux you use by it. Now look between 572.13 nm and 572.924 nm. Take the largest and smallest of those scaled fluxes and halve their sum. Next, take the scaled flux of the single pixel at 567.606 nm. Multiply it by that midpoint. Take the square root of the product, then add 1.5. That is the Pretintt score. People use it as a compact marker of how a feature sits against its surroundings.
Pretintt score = 2.50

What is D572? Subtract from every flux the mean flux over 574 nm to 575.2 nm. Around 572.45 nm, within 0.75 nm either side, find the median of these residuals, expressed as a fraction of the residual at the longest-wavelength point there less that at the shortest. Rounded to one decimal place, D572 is 0.0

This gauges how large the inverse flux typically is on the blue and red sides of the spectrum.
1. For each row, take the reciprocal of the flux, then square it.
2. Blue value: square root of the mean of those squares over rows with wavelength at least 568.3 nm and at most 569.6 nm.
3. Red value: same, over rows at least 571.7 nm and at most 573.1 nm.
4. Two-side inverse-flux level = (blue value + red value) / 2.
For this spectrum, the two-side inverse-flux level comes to 0.0597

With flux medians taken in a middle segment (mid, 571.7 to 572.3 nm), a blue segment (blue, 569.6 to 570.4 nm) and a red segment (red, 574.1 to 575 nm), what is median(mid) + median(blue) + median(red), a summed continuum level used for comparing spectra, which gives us 51.5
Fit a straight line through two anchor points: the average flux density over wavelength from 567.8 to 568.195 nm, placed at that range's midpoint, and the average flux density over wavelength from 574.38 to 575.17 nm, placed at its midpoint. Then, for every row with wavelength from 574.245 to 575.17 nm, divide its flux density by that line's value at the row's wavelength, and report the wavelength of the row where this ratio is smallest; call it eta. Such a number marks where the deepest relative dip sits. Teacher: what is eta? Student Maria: 574.972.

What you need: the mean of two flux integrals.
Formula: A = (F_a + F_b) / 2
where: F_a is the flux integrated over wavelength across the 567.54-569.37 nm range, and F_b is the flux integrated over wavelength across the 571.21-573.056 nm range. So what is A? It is 31.6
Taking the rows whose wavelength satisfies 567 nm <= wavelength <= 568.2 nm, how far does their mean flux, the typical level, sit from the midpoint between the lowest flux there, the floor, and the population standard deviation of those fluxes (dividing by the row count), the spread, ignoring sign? 8.9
